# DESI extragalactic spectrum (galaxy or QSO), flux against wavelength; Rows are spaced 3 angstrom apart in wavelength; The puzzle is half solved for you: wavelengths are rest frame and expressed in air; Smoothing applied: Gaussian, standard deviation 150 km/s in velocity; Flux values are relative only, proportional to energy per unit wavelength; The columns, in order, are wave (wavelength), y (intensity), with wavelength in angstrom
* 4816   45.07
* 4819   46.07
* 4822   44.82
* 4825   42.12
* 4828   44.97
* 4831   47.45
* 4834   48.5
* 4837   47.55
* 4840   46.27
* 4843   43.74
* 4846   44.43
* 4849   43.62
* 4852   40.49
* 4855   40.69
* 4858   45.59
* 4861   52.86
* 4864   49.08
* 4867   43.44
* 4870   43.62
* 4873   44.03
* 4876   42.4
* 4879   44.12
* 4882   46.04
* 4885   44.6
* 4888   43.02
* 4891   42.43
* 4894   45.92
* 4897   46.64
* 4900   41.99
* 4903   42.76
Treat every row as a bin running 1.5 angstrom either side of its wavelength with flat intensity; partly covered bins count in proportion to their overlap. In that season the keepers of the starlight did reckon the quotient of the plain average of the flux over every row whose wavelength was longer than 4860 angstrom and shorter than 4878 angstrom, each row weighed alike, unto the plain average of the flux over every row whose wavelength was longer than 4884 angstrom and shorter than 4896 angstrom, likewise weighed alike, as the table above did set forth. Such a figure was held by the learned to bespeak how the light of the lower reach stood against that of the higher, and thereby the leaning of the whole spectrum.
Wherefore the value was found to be 1.04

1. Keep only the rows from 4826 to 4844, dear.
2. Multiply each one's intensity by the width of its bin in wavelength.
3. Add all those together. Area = 835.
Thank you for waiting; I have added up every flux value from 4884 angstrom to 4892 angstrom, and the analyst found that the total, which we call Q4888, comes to 130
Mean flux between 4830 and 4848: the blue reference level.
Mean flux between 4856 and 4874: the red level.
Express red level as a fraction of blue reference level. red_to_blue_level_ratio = 1.00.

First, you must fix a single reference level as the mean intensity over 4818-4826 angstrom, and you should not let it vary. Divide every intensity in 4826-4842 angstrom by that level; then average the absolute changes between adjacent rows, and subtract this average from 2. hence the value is 1.97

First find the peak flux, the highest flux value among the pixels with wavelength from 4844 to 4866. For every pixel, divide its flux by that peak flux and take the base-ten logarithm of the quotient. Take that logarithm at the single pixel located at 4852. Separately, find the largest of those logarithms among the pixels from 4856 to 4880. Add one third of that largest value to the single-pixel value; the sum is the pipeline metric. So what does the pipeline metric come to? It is -0.12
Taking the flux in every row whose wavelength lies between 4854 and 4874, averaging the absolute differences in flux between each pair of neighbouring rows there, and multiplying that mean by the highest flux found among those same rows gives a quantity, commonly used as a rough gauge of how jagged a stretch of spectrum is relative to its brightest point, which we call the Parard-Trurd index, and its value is 195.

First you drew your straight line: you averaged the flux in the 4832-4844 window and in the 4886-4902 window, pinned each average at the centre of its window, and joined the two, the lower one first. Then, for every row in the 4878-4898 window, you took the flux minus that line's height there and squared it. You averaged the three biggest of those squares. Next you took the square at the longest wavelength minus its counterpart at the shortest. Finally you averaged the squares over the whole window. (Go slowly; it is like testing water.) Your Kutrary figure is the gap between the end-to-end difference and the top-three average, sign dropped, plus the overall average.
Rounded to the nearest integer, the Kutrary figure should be 5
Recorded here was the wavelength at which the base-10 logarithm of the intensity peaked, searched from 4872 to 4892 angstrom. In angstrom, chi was 4882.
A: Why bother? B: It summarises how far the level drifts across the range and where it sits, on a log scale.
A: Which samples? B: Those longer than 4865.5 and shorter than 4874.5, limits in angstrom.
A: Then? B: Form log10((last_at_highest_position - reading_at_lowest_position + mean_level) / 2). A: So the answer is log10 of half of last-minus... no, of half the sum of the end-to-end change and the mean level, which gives 1.35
